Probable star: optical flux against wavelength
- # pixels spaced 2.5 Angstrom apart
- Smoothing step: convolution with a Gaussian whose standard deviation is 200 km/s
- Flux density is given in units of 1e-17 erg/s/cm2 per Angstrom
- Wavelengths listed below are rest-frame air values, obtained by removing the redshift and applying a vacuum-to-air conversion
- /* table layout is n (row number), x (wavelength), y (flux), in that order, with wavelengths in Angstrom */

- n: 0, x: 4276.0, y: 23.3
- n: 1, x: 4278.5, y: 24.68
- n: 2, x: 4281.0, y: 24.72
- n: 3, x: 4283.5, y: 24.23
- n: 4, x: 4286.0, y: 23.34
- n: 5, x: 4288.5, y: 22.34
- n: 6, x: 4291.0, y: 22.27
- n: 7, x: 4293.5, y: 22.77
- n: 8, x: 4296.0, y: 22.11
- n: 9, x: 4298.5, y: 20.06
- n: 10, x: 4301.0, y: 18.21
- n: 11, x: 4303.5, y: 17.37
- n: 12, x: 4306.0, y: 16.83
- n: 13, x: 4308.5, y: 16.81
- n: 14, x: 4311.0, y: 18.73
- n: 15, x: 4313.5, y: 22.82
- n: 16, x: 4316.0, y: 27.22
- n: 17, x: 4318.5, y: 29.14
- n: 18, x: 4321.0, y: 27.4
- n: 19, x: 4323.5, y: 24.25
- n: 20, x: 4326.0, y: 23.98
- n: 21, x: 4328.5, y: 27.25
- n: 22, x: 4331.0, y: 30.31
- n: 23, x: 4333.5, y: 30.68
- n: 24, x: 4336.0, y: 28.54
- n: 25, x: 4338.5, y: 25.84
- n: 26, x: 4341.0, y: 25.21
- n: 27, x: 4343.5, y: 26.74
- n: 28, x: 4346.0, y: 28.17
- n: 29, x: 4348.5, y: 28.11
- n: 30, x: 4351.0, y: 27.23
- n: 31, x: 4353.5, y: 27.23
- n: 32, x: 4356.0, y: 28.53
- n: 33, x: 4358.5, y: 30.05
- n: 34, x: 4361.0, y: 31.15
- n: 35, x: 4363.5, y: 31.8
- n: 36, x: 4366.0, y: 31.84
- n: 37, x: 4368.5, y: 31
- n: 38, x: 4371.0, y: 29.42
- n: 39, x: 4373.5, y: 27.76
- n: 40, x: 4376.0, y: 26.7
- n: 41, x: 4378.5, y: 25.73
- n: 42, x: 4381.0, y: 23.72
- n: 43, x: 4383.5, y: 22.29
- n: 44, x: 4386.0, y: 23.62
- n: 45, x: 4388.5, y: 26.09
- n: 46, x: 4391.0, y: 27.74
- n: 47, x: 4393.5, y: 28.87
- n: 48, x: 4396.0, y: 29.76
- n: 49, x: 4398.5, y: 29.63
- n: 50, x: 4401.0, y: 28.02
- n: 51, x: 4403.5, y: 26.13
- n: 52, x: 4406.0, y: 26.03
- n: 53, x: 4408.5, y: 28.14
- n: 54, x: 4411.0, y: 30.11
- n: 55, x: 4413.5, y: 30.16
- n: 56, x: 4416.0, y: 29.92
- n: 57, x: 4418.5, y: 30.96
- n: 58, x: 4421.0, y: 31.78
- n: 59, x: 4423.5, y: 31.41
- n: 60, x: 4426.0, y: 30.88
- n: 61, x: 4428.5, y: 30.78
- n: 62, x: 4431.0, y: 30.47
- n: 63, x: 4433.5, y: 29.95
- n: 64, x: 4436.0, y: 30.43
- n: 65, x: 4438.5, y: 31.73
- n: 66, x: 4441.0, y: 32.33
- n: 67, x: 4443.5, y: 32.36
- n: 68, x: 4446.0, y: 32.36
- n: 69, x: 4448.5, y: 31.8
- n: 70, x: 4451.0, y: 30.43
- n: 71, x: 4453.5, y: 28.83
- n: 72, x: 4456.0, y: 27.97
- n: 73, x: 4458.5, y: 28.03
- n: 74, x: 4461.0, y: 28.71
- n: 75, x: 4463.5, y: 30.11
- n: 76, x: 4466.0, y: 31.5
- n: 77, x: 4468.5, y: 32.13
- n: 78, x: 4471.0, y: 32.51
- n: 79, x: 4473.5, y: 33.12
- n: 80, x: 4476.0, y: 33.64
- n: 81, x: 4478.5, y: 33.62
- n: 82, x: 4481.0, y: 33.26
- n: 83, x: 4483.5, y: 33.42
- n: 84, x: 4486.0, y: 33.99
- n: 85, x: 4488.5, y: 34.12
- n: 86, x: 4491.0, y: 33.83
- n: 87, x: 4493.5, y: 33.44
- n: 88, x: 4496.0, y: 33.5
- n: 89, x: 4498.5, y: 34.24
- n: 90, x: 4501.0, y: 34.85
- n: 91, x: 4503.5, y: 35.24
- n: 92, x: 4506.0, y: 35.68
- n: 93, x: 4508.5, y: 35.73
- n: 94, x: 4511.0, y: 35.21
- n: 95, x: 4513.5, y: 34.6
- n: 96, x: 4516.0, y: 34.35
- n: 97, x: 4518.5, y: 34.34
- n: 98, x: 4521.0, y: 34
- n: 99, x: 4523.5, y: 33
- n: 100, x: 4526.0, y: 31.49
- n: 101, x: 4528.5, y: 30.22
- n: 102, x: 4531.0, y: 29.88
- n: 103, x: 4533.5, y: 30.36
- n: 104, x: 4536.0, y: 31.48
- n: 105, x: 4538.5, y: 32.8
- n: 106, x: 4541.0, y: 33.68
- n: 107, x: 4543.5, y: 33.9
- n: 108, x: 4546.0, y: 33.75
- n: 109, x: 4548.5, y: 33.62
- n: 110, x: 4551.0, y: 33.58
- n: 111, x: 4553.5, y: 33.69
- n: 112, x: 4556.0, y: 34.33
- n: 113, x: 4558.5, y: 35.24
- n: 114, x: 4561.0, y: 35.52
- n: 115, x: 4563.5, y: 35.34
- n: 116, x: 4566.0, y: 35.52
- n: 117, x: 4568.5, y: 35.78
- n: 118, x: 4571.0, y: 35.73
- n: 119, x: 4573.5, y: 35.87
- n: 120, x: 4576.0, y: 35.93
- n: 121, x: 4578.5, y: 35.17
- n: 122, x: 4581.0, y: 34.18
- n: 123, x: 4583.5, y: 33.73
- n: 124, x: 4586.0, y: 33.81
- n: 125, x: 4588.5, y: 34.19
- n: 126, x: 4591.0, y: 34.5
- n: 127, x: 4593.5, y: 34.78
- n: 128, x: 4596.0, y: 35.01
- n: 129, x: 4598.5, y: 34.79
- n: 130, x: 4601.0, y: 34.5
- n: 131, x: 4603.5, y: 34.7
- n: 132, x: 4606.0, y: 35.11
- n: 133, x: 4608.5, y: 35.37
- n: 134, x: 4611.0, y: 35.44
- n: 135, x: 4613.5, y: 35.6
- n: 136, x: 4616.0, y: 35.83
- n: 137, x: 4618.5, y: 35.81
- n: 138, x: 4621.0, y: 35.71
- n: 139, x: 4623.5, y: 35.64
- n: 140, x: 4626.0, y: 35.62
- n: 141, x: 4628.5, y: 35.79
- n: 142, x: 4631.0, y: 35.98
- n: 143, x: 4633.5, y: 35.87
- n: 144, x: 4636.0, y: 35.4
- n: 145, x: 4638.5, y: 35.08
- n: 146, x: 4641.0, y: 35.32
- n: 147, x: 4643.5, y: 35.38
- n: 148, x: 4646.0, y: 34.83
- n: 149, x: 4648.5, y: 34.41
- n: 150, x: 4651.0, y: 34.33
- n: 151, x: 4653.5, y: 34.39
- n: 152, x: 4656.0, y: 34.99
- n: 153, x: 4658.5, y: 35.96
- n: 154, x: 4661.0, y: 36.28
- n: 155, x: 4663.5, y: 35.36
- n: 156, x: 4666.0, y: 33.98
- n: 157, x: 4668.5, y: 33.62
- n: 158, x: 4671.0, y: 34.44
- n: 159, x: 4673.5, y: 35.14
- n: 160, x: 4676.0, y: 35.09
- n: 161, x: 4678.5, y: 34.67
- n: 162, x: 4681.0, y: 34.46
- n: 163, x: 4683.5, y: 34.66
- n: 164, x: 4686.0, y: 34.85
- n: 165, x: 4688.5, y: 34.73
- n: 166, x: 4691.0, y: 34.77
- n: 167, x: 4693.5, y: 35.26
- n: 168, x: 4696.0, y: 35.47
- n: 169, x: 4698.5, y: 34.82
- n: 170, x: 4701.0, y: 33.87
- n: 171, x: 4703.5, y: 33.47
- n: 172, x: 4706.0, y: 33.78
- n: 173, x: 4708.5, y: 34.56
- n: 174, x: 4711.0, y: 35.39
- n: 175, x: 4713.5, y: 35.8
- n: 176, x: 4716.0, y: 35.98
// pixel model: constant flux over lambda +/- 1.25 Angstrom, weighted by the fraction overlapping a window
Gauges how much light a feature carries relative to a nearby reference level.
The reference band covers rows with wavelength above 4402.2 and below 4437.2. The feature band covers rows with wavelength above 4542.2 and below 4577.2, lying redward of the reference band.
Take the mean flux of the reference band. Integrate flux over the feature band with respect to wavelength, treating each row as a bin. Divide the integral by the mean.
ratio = 41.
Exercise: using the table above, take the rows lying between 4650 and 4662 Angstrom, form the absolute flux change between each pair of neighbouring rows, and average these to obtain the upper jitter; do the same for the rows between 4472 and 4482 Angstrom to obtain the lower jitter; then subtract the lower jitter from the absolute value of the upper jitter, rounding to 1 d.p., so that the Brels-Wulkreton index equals 0.2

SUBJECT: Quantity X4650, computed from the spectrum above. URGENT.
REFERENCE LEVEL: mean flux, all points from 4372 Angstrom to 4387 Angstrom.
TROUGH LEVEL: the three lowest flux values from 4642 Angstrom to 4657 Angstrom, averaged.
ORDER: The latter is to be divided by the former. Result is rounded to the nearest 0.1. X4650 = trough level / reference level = 1.4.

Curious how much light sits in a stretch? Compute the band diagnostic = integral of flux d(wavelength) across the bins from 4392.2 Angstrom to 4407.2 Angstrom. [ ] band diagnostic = 421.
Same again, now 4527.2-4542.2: 471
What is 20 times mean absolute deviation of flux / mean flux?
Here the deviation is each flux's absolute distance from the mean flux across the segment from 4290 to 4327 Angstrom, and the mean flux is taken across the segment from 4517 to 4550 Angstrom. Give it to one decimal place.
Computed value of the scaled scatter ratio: 2.0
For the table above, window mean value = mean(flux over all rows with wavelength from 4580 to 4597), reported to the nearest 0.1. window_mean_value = 34.3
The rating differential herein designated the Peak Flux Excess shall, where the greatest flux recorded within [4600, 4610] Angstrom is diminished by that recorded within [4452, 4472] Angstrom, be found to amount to 2.9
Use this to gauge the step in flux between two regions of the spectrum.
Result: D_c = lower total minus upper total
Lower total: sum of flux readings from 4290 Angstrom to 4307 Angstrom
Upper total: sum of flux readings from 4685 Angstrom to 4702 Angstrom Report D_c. -104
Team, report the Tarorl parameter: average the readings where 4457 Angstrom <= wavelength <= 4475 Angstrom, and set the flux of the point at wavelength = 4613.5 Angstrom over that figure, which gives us 1.15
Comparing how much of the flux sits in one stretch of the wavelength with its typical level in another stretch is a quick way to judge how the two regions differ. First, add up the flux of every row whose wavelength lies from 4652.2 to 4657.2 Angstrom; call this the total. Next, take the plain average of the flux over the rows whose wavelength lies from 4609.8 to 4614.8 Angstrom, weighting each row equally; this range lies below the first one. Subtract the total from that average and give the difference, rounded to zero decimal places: -34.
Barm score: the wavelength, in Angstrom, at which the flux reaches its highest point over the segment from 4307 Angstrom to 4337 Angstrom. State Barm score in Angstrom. 4333.5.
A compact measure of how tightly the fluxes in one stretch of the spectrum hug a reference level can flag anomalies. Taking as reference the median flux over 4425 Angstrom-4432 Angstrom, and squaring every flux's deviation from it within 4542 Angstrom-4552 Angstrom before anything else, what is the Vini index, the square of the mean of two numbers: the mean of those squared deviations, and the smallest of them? 68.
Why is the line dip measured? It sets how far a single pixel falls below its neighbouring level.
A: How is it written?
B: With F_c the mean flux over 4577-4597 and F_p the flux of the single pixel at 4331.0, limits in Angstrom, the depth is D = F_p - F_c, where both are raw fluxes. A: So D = -4.1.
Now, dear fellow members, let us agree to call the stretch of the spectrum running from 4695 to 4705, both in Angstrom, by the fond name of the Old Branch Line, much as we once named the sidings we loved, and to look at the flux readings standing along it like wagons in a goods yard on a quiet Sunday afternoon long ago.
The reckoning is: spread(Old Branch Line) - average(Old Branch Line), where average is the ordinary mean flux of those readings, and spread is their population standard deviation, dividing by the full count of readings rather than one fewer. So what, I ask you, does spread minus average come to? -33.6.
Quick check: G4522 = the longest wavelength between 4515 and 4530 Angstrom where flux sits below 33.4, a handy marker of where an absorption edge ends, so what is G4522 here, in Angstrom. 4528.5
